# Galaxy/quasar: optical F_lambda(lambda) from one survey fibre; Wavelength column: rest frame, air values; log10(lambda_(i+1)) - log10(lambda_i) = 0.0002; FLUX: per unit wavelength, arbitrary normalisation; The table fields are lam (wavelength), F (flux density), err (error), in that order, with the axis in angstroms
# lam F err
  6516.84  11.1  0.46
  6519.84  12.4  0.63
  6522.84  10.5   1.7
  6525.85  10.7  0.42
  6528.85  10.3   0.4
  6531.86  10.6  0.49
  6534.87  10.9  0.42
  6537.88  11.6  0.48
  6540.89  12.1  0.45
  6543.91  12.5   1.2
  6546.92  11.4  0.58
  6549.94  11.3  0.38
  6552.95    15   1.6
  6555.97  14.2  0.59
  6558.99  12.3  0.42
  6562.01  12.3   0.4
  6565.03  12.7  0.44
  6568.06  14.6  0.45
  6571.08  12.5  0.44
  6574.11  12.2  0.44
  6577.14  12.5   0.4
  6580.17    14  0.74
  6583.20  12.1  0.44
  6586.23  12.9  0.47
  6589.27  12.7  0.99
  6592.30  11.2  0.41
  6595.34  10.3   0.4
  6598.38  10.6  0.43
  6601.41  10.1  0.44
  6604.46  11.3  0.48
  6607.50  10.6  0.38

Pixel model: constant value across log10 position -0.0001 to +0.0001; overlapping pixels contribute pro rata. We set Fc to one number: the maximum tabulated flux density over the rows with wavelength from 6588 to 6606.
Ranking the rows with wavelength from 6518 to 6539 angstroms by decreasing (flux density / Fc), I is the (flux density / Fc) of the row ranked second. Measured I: 0.91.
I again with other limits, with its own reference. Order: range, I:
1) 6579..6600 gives 1.02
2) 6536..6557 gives 1.12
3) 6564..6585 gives 1.10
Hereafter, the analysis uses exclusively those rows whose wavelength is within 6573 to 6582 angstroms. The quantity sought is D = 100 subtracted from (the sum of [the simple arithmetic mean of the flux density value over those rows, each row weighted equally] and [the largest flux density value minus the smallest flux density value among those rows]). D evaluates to -85.3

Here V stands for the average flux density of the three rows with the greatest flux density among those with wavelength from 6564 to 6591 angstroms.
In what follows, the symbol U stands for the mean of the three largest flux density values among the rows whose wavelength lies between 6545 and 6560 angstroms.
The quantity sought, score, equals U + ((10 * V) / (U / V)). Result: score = 152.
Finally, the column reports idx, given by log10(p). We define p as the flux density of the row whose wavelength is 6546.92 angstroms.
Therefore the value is 1.06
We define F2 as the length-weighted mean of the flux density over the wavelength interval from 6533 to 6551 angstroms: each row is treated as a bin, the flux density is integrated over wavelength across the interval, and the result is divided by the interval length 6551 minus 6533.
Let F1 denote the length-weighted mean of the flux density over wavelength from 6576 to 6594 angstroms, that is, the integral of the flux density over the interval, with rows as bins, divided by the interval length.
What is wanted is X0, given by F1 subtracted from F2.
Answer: -0.9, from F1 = 12.5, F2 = 11.6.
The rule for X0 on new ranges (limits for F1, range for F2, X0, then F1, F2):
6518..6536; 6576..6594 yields 1.6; 10.9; 12.5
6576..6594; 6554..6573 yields 0.6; 12.5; 13.1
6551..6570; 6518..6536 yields -2.5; 13.4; 10.9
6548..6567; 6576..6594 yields -0.4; 13.0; 12.5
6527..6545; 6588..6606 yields -0.3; 11.3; 11.0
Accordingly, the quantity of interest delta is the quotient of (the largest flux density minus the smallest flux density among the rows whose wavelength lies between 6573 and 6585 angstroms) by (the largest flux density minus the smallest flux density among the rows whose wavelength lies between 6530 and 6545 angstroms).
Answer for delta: 1.0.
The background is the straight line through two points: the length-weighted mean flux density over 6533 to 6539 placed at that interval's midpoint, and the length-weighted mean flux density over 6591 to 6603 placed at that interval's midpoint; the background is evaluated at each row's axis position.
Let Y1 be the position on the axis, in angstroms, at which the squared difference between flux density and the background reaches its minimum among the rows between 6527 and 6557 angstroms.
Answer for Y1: 6549.94 angstroms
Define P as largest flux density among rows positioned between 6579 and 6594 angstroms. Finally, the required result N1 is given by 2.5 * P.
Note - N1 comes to 35.0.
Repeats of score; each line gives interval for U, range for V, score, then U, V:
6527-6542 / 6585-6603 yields 142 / 11.5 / 12.3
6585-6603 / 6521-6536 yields 106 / 12.3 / 10.7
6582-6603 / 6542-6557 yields 166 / 12.6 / 13.9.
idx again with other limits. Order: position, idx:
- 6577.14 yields 1.10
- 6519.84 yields 1.09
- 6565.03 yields 1.10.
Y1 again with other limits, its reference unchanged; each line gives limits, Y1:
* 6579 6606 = 6598.38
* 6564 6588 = 6583.20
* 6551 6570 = 6558.99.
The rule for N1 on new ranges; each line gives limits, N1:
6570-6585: 35.0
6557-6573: 36.5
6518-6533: 31.0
